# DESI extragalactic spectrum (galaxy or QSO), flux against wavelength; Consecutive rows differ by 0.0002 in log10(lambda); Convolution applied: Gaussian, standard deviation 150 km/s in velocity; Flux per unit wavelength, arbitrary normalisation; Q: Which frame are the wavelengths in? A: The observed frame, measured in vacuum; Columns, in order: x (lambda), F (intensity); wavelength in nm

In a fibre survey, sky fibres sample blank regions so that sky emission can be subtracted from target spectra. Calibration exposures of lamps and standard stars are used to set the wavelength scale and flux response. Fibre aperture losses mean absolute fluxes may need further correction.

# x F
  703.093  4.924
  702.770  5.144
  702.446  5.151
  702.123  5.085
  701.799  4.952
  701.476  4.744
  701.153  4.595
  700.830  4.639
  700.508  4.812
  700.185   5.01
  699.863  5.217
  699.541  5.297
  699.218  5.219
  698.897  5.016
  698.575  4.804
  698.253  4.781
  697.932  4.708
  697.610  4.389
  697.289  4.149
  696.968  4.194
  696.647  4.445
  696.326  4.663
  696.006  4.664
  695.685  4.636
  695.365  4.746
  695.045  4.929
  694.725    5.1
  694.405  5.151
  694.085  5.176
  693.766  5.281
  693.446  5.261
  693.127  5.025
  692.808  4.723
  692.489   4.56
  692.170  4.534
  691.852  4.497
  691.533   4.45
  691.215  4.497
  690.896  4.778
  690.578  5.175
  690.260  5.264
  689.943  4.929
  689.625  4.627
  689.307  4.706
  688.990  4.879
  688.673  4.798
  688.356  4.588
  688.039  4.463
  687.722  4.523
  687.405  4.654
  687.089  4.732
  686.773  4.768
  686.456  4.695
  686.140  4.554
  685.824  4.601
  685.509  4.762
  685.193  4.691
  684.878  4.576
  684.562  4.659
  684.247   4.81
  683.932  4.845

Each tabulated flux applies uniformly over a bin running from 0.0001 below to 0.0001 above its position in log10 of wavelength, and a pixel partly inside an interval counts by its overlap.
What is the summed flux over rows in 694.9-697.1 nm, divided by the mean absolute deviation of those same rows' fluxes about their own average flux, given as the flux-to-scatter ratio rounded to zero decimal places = 194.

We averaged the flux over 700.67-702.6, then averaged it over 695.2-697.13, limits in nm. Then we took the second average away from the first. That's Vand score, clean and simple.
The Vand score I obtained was 0.30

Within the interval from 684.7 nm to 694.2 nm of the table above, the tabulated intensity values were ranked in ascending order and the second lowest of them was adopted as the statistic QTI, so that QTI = 4.463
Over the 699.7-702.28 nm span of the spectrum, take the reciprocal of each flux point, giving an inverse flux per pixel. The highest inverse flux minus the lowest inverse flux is 0.026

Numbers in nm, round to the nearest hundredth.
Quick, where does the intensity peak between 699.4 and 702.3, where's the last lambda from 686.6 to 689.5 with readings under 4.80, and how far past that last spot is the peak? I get 10.23 nm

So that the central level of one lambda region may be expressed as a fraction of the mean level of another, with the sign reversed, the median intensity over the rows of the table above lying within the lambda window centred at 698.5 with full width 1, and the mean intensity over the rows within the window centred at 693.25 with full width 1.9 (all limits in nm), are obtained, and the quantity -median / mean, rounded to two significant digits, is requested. -0.96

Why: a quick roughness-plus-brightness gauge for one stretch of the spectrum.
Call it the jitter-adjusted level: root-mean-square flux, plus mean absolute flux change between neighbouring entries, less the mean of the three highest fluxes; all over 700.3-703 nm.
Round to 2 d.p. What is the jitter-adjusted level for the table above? -0.12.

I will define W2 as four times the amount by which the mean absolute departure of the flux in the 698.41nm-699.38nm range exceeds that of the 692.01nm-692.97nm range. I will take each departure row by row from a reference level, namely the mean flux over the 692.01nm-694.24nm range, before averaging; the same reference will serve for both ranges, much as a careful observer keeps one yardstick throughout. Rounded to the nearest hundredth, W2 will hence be -0.67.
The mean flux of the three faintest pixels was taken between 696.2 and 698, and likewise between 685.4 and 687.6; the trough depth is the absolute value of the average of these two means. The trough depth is 4.42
